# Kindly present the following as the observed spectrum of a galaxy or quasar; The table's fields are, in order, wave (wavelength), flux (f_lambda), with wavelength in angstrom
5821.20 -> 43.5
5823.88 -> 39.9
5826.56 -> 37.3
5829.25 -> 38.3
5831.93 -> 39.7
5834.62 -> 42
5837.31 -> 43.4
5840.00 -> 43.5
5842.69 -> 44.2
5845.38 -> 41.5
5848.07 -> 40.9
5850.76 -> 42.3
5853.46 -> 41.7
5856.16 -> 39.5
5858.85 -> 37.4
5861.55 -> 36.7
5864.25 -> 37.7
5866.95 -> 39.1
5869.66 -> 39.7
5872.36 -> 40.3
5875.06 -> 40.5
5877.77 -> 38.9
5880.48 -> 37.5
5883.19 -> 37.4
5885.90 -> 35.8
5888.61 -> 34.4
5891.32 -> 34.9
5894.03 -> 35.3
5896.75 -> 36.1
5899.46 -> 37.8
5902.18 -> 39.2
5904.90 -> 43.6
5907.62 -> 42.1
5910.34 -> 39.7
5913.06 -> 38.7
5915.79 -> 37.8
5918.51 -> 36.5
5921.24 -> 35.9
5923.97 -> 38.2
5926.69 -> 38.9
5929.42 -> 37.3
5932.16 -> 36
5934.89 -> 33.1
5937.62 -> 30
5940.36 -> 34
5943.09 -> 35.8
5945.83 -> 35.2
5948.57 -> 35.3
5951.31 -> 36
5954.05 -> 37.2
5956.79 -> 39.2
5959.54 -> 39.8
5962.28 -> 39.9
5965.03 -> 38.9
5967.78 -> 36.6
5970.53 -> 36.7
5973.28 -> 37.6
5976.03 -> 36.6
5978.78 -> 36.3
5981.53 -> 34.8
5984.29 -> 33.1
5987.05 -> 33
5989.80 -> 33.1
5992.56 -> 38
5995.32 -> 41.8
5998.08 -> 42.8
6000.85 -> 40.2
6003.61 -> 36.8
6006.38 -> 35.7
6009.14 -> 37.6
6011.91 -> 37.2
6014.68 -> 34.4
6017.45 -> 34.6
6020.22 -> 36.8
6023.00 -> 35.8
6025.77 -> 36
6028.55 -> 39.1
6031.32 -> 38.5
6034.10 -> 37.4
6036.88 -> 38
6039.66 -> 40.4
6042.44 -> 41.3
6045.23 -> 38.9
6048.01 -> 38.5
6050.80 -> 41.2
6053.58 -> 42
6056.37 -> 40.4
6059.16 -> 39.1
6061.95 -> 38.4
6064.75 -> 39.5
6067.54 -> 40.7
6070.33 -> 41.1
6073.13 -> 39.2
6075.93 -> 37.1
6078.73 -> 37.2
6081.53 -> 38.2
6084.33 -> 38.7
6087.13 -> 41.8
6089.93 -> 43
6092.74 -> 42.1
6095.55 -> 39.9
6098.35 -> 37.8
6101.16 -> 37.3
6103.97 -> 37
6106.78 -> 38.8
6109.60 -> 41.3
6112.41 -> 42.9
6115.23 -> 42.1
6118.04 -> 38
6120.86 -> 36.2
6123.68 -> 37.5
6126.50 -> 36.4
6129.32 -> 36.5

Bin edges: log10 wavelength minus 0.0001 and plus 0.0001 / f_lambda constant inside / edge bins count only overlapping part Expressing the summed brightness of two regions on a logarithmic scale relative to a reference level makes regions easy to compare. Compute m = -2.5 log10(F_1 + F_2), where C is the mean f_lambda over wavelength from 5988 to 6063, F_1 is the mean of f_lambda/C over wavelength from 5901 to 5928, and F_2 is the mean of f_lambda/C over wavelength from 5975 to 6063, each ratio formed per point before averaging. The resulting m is -0.756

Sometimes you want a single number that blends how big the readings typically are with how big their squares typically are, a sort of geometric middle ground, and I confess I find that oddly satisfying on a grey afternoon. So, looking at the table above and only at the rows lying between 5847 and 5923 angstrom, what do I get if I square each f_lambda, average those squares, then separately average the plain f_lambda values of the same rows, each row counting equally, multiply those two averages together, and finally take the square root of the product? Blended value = 239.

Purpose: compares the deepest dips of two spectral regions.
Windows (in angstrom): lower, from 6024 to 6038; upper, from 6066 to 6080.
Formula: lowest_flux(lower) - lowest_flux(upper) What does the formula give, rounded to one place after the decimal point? -1.1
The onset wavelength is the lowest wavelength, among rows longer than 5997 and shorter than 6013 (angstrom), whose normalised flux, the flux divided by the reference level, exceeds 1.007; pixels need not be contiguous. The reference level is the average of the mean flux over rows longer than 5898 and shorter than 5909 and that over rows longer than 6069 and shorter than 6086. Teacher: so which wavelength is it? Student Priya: 5998.08 angstrom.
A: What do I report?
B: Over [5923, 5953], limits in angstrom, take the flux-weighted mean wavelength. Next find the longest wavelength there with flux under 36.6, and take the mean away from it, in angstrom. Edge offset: 13.9 angstrom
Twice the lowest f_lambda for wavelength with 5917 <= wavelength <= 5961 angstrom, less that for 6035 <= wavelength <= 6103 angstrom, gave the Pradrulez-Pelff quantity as 23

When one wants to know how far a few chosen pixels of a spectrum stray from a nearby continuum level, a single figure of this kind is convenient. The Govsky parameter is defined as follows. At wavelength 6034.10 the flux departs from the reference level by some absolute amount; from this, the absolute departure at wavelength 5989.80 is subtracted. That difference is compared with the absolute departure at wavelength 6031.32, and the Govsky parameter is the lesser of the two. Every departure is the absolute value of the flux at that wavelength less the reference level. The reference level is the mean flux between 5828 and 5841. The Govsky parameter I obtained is -4.3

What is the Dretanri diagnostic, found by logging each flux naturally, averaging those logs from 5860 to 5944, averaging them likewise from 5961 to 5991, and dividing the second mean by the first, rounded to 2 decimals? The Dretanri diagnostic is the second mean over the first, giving 0.99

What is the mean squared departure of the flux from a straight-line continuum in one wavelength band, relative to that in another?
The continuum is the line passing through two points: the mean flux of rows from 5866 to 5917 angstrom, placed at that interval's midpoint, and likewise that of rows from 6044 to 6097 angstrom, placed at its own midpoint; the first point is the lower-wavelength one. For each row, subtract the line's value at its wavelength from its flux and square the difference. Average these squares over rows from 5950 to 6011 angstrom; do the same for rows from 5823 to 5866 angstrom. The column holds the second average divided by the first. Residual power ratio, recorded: 1.2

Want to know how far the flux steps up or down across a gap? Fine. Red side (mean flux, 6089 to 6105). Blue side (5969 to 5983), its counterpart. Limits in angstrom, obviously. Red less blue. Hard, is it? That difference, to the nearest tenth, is 3.1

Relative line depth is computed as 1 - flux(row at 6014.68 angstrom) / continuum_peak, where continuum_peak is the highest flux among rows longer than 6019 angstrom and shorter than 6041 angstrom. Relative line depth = 0.15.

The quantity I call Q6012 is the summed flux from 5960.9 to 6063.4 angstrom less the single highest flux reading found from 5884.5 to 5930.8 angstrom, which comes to 1354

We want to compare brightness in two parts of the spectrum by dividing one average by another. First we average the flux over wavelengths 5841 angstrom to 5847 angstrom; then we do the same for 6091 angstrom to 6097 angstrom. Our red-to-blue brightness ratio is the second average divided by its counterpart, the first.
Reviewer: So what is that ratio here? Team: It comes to 0.96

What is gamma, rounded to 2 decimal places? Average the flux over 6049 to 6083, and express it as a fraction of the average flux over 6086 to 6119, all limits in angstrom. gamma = 0.98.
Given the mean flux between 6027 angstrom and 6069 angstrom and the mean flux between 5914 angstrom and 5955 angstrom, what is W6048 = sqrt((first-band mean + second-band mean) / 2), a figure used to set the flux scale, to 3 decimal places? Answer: 6.139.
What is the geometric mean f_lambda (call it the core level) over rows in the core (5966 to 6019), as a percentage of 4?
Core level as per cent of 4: 915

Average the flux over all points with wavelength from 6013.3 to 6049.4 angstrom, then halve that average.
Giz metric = 18.8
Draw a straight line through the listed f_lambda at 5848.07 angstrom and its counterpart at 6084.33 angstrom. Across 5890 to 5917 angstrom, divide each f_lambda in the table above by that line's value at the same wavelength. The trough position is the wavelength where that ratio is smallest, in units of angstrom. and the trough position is 5891.32 angstrom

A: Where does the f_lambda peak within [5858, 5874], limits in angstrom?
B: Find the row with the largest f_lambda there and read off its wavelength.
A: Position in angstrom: 5872.36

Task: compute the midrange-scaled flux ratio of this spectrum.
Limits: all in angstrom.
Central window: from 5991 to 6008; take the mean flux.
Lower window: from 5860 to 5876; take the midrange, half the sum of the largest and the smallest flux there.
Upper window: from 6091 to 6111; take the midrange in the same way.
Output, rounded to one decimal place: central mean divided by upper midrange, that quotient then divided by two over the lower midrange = 19.1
